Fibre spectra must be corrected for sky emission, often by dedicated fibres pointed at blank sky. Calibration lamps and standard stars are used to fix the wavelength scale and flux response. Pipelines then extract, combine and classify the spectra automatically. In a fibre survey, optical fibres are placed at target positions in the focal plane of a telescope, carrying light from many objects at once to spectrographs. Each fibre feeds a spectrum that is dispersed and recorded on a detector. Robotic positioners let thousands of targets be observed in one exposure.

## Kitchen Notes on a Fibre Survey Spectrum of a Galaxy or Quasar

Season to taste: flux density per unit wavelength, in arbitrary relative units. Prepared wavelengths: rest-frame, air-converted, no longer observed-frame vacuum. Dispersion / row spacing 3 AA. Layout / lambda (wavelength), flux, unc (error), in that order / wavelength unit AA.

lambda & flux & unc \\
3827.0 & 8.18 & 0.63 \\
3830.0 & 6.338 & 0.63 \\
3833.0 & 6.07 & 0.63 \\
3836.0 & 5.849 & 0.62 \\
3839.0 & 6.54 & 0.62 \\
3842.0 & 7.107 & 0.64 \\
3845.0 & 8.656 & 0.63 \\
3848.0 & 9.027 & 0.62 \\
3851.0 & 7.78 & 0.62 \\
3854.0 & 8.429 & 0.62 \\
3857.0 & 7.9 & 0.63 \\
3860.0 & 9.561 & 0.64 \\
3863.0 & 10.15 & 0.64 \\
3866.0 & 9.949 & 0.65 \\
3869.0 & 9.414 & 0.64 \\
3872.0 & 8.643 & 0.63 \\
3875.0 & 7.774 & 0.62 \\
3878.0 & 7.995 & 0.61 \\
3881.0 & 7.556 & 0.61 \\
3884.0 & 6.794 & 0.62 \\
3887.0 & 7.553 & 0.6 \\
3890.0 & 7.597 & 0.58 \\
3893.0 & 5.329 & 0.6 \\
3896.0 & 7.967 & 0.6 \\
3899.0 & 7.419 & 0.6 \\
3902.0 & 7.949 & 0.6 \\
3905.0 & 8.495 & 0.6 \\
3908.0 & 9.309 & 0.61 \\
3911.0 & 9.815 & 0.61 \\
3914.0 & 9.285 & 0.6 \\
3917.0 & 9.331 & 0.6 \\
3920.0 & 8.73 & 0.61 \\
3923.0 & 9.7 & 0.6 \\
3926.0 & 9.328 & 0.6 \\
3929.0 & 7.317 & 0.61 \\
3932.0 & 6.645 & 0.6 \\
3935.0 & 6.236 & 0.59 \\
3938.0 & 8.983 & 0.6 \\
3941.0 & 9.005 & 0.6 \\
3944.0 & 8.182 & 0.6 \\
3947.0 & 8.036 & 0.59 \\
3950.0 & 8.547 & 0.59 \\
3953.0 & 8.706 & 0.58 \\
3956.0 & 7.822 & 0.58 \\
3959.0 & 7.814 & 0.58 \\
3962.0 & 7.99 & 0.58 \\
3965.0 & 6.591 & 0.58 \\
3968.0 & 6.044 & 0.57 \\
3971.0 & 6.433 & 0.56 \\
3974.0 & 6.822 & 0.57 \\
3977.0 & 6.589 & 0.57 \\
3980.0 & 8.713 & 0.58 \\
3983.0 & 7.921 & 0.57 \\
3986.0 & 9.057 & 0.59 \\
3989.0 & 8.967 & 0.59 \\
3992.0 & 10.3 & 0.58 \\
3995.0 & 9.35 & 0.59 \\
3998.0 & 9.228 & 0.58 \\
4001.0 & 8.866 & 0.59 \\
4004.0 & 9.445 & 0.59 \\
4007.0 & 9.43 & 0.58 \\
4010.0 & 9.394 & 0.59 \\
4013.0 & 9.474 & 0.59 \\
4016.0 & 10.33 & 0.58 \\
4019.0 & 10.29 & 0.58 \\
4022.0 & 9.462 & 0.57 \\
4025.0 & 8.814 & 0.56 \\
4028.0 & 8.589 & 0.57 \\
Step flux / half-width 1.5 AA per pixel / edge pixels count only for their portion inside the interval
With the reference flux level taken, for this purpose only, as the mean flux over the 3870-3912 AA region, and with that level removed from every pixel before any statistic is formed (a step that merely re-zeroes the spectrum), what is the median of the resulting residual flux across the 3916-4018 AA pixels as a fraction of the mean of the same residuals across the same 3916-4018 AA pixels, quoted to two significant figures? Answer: 1.6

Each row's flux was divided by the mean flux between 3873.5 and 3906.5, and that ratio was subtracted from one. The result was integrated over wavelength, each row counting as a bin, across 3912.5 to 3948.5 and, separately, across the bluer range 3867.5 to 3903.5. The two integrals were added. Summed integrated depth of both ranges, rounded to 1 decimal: -5.2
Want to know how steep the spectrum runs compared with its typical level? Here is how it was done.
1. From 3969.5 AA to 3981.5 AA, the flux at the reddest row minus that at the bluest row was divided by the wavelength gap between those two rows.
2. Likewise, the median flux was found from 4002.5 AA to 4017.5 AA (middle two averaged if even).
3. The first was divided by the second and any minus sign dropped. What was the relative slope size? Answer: 0.027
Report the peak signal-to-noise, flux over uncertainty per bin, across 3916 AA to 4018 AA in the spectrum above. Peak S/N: 17.8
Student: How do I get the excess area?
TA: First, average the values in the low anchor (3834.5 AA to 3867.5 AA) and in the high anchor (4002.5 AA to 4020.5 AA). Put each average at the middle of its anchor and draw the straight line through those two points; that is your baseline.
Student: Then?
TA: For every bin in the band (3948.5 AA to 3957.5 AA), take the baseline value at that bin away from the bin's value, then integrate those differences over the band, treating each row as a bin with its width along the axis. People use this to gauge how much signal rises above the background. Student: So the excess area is -7.5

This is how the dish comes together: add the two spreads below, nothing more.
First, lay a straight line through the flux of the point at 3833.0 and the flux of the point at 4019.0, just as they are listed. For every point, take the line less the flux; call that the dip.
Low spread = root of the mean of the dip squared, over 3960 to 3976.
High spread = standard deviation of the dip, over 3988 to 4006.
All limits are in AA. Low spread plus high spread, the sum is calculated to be 3.0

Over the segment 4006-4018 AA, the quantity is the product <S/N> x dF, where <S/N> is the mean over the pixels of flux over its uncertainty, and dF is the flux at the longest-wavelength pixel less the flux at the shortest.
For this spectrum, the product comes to 15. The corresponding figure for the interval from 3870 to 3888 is -14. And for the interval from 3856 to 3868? 30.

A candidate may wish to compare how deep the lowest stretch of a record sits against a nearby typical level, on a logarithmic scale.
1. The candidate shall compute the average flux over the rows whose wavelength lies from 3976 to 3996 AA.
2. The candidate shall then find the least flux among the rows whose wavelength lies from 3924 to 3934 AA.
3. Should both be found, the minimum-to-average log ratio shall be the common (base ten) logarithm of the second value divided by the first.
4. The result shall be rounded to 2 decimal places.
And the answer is -0.12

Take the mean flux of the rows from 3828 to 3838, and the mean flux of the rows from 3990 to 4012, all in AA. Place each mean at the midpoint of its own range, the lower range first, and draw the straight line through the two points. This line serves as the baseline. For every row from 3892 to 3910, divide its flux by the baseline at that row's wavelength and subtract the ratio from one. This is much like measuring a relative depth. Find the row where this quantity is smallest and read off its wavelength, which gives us 3908.0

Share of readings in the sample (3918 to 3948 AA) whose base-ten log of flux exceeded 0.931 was 0.50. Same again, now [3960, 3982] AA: 0.14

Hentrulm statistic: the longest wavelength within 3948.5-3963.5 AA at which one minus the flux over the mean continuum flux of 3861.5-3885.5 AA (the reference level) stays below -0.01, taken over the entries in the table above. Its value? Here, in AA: 3953.0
